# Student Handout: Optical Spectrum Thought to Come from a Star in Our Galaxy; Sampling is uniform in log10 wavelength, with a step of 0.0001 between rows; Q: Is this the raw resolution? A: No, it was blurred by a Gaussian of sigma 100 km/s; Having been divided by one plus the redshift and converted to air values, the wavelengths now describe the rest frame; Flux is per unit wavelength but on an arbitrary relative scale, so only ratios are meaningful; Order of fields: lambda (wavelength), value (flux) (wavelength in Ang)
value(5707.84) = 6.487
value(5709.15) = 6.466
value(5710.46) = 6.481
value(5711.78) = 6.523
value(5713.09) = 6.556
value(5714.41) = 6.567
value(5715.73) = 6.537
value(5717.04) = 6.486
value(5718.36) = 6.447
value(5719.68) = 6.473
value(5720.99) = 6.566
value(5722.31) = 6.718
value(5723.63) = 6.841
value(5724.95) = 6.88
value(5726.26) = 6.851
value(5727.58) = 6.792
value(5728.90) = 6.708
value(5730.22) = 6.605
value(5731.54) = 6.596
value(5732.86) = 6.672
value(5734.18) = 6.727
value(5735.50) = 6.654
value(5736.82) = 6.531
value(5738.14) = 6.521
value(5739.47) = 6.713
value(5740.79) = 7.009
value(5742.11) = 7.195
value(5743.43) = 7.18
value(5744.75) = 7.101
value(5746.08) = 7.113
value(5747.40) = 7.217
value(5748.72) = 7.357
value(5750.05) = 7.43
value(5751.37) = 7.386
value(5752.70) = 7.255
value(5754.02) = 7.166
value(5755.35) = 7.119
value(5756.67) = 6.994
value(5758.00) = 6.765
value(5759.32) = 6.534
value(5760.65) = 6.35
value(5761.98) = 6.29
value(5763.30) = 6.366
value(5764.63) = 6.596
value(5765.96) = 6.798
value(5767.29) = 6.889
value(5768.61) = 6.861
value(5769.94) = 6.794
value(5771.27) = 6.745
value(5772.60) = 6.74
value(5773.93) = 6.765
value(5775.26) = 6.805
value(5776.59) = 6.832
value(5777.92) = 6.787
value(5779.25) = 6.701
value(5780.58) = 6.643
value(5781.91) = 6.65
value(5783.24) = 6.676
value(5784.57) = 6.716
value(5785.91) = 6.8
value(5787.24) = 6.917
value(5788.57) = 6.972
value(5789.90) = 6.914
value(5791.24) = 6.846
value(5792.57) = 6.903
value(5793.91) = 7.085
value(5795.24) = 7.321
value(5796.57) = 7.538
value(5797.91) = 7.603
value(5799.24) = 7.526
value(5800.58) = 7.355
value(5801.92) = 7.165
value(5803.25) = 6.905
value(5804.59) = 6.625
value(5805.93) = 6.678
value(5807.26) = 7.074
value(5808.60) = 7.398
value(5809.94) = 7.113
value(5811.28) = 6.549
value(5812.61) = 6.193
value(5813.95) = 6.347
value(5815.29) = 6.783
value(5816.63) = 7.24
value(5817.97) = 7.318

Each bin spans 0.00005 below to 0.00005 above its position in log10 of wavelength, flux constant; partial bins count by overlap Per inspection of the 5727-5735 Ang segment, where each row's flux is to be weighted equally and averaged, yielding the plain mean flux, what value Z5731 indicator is 6.68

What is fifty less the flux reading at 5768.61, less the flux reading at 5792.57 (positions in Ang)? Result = 36.2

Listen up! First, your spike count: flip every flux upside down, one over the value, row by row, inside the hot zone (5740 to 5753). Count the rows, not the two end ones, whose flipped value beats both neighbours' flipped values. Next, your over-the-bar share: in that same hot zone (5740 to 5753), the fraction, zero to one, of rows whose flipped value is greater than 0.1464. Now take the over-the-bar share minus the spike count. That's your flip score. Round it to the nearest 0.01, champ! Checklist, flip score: -1.00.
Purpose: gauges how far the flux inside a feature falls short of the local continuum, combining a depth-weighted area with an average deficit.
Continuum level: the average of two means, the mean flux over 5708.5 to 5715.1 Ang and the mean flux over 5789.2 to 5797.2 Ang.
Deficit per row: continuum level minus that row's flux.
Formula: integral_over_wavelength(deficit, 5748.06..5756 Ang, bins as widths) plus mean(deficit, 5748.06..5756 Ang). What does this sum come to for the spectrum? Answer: -4.3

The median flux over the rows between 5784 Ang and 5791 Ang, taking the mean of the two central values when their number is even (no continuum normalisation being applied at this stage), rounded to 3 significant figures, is 6.91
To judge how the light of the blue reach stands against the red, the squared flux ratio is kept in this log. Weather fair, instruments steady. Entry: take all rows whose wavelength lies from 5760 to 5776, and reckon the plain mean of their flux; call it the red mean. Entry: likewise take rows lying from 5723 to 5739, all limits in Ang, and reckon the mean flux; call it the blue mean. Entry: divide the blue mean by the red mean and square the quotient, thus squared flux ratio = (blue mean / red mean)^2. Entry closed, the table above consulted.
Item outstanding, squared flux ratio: 1.01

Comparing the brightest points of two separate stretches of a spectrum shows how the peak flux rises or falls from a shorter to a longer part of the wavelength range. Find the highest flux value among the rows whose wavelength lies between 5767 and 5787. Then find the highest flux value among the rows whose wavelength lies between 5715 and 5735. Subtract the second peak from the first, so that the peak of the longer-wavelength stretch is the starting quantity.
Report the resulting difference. 0.0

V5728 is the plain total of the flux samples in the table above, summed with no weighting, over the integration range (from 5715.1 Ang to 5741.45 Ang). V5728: 133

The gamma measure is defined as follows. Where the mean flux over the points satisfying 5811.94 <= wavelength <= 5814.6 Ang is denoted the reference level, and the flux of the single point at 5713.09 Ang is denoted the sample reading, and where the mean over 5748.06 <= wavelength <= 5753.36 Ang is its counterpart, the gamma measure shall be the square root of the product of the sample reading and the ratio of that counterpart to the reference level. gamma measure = 2.77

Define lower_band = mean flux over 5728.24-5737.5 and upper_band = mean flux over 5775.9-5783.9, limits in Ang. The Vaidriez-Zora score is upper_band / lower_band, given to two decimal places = 1.01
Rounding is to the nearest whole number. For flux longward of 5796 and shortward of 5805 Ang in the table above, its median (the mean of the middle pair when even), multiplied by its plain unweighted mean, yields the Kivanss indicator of 53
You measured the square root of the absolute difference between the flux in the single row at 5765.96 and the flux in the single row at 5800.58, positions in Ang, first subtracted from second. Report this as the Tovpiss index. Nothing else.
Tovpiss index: 0.7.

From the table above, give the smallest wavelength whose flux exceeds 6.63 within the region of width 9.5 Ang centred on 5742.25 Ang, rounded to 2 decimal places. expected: 5739.47 Ang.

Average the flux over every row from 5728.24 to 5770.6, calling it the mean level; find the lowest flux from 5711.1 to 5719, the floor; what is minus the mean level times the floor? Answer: -44.2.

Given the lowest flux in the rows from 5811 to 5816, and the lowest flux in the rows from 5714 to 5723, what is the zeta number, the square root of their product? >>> 6.3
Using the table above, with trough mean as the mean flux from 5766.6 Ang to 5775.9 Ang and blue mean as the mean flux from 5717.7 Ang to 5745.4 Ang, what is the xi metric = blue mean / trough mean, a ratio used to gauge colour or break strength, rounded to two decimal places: 0.99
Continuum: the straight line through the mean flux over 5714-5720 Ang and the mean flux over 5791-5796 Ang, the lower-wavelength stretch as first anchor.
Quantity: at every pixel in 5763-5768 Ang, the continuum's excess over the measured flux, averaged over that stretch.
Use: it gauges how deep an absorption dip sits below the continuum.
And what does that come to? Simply 0.18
